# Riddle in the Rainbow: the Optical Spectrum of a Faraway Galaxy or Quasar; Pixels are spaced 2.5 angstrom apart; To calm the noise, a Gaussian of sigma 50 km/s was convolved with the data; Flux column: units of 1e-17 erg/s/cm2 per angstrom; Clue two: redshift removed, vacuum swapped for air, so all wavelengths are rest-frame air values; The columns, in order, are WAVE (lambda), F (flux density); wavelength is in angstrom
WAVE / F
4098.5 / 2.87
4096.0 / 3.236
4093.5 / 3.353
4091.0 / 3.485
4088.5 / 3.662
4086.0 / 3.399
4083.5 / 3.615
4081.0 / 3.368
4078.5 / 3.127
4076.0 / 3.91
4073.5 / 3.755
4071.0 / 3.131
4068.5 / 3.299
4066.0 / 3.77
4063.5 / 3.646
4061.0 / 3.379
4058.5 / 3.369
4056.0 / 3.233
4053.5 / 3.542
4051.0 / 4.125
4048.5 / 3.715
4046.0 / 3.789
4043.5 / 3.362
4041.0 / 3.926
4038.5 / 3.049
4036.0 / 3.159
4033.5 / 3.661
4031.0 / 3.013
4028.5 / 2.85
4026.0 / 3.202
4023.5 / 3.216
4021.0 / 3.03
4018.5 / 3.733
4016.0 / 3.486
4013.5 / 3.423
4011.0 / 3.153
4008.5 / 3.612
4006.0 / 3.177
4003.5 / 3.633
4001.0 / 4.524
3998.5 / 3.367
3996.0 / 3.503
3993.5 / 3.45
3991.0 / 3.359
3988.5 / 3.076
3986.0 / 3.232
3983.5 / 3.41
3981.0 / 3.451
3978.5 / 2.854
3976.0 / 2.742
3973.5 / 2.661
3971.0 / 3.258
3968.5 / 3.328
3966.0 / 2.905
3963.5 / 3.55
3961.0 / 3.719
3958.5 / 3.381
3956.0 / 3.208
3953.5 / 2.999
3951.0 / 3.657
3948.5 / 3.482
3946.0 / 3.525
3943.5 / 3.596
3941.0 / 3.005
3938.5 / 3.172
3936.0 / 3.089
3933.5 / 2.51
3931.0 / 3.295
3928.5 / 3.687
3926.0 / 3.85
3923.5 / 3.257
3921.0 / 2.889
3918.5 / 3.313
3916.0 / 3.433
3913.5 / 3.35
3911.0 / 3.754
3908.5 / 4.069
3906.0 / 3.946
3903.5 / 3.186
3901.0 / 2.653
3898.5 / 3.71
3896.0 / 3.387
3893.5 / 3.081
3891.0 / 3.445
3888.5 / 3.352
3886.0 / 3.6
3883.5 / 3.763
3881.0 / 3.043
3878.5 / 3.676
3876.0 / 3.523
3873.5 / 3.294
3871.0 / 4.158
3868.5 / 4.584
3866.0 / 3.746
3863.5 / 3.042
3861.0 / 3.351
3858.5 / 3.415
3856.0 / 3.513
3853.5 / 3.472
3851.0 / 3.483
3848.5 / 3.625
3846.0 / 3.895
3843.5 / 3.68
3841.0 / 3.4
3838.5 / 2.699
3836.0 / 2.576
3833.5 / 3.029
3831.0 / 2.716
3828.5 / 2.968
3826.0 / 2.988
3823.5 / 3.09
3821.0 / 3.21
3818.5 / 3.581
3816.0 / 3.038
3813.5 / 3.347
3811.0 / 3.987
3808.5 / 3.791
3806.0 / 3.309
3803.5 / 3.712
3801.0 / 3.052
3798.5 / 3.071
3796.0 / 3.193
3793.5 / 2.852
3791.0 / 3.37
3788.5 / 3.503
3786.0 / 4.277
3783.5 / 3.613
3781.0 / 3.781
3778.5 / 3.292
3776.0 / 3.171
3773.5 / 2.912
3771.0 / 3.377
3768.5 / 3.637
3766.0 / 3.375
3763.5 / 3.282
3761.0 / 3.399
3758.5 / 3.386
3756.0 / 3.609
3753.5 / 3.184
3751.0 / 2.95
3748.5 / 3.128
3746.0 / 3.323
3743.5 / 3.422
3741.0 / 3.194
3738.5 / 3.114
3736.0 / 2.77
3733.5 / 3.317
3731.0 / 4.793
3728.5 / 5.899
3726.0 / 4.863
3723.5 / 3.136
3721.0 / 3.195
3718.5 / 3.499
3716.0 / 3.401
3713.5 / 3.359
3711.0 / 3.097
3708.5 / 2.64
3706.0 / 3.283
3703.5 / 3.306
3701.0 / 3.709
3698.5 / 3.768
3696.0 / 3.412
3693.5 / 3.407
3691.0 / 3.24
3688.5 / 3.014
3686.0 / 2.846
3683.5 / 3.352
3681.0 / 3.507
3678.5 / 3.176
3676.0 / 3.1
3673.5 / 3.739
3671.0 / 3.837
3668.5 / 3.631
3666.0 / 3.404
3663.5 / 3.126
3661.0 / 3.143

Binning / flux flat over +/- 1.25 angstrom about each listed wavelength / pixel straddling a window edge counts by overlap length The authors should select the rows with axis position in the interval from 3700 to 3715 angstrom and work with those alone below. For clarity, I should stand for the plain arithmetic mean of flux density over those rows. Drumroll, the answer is 3.23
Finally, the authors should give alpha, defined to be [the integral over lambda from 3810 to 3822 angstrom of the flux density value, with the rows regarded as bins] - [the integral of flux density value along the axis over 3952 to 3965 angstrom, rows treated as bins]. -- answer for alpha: -2.7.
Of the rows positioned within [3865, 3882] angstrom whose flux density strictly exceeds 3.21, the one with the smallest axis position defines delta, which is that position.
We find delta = 3866.0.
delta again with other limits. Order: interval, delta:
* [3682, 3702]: 3683.5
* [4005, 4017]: 4008.5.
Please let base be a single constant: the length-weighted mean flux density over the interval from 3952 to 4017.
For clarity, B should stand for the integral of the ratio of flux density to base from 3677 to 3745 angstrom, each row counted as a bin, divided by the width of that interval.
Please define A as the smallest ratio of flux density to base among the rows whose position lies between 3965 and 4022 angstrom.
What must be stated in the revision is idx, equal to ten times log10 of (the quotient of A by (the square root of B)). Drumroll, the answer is -1.06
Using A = 0.80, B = 1.04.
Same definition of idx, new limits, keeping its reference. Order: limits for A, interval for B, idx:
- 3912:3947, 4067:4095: -1.31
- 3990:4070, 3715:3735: -1.07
